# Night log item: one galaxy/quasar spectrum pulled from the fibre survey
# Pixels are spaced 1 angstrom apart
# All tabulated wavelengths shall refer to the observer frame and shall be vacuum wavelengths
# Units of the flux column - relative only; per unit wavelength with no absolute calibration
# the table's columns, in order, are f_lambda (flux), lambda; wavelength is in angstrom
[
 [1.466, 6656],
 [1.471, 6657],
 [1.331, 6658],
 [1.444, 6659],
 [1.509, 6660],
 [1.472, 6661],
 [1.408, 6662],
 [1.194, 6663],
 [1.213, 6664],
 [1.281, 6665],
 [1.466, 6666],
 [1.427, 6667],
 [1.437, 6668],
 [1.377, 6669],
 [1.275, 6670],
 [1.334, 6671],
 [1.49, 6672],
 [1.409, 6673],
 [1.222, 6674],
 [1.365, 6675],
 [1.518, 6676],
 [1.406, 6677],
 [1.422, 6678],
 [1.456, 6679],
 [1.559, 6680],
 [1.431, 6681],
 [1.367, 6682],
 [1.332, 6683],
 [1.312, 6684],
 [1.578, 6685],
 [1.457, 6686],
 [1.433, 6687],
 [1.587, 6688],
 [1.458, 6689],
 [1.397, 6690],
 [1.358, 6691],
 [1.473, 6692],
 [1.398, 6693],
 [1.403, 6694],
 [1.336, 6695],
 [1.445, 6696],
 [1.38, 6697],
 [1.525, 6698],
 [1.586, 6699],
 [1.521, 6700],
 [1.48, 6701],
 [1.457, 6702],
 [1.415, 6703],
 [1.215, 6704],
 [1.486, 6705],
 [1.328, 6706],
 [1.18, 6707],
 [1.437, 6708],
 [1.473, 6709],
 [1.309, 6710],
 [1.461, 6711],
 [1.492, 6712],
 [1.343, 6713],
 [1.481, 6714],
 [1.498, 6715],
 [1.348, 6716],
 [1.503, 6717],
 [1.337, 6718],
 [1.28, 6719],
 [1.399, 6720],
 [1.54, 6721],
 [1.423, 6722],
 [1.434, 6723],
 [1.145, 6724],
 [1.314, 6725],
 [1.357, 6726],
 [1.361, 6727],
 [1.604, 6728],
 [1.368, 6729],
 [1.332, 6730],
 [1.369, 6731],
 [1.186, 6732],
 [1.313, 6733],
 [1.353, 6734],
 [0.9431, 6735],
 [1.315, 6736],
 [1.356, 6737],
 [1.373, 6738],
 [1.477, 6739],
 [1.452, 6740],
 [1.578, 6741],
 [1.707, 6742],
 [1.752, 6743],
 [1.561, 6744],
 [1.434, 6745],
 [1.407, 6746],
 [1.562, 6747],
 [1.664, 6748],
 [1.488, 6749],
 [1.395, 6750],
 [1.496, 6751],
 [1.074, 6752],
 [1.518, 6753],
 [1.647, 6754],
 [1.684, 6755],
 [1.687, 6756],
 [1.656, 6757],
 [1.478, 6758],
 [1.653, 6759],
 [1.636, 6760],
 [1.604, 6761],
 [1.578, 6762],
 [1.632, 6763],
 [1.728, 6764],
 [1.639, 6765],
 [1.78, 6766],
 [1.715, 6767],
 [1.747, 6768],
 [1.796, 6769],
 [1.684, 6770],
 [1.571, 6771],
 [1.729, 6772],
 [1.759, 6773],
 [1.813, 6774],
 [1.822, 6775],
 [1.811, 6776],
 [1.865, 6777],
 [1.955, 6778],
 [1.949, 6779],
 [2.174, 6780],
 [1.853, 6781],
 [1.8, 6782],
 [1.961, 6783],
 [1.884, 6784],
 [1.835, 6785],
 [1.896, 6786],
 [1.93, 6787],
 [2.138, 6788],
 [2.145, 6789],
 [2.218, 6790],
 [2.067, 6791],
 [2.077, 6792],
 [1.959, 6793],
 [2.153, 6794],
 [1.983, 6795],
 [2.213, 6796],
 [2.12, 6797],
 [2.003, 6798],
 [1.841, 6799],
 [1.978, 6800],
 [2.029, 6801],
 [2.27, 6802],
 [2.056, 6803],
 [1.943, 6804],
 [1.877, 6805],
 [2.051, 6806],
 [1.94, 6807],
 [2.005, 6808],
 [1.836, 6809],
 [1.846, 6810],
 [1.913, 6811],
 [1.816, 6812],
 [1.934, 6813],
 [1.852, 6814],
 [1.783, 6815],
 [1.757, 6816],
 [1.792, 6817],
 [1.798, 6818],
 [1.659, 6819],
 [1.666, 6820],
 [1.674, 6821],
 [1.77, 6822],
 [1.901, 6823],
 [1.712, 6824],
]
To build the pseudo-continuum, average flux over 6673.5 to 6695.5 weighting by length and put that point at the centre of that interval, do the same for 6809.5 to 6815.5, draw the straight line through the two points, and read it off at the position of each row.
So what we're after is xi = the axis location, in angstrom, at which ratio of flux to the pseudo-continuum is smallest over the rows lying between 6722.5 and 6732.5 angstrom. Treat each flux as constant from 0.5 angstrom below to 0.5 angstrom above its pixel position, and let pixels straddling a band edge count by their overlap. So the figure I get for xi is 6724 angstrom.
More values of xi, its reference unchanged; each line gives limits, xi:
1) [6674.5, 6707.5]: 6707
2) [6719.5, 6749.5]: 6735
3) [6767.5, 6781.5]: 6771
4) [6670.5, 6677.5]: 6674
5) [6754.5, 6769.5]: 6758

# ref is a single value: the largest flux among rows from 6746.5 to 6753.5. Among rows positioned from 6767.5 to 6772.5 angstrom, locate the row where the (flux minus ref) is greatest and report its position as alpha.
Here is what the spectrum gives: 6769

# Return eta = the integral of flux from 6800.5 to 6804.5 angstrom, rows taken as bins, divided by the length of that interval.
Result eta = 2.07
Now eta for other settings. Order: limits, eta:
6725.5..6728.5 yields 1.44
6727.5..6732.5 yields 1.37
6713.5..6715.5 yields 1.49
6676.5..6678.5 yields 1.41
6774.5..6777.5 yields 1.83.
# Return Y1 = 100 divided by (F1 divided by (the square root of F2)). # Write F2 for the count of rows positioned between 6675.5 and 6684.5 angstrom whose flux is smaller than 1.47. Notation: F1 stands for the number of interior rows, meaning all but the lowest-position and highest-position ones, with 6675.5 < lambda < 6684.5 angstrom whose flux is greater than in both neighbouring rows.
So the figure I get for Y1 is 265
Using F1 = 1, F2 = 7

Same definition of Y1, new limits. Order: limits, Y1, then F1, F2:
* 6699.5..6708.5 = 245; 1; 6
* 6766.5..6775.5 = 0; 1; 0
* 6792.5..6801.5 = 0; 2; 0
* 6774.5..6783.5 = 0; 2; 0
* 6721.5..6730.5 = 141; 2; 8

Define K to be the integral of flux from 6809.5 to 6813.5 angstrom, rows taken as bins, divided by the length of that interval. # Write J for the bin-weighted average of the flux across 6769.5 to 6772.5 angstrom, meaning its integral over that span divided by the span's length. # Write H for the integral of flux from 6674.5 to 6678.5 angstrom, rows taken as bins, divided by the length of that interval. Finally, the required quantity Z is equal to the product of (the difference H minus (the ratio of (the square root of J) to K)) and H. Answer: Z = 1.06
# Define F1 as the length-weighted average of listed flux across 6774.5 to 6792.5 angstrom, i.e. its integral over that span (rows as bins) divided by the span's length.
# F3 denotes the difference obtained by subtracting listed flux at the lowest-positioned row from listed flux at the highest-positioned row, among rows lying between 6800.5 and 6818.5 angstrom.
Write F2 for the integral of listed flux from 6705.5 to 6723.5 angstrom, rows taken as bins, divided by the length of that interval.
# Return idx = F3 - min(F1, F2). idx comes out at -1.63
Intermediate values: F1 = 1.97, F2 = 1.40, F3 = -0.23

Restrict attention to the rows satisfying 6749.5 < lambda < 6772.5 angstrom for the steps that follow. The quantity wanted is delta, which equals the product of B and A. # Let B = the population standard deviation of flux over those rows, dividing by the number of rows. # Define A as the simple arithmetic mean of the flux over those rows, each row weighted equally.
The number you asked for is 0.24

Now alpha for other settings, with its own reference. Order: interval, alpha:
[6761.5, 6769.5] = 6769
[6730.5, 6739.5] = 6739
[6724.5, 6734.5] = 6728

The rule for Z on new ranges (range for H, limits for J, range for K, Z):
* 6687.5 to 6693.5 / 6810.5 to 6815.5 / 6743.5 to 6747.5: 0.77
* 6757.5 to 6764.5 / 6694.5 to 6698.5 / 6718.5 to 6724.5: 1.20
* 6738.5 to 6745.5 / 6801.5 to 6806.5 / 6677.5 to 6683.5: 0.89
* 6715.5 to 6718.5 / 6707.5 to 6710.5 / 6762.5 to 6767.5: 0.97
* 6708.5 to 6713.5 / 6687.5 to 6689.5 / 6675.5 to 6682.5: 0.80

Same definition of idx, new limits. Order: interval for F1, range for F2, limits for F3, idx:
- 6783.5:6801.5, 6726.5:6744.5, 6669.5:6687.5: -1.25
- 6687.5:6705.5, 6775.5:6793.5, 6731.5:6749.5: -1.14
